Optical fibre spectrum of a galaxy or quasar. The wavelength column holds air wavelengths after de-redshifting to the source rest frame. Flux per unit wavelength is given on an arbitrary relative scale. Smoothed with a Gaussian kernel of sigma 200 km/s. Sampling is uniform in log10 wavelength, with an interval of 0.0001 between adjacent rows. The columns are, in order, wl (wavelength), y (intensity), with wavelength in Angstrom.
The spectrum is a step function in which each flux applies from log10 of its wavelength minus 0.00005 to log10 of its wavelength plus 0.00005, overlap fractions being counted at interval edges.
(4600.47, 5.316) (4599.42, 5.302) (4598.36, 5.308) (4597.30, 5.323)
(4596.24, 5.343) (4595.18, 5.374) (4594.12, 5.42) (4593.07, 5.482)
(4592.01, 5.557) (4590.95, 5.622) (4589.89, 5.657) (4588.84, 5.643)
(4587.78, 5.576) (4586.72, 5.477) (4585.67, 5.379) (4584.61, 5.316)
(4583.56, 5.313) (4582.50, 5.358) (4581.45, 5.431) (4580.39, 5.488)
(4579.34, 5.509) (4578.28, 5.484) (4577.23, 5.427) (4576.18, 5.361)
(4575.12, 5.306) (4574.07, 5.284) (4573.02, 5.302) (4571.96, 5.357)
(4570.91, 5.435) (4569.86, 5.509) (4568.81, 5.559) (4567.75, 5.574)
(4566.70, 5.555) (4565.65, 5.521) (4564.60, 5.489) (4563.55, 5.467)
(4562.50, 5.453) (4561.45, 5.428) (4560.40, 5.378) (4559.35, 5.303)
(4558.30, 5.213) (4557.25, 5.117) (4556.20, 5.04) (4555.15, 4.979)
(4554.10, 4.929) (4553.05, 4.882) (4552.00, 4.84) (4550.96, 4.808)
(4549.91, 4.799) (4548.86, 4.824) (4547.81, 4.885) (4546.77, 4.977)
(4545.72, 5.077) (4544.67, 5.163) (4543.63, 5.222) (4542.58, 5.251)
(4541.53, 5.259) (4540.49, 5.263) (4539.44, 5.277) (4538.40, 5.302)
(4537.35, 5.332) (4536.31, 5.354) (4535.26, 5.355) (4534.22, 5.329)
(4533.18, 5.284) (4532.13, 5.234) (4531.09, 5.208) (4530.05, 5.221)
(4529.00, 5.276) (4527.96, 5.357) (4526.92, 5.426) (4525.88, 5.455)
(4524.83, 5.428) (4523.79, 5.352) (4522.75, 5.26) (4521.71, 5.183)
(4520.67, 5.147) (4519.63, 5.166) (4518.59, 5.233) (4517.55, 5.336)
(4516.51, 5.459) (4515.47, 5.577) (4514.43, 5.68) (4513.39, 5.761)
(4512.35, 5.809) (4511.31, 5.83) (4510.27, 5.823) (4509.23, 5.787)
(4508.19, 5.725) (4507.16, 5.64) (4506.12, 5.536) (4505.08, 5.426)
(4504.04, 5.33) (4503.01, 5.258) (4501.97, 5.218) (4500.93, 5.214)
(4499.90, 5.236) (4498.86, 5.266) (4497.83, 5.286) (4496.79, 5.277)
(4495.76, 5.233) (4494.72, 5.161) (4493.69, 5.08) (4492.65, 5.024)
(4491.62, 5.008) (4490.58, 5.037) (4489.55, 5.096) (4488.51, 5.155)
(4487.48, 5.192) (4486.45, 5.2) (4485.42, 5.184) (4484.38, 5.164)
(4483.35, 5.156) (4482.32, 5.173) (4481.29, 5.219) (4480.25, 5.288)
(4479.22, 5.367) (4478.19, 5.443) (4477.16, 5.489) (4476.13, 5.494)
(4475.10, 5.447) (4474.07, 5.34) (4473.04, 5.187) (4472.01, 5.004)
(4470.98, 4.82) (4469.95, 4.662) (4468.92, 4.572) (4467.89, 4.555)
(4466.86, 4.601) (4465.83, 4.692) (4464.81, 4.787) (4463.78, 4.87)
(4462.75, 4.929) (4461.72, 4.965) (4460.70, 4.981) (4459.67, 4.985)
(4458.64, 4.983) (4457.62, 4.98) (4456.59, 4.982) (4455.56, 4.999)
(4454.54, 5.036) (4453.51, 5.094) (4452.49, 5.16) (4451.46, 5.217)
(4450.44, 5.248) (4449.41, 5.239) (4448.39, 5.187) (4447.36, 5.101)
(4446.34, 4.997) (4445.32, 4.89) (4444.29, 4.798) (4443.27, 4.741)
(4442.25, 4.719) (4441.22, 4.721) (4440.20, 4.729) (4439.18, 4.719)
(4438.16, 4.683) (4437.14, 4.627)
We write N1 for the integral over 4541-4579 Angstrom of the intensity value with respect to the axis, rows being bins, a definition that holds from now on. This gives 199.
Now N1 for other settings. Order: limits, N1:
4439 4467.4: 140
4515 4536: 112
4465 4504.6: 203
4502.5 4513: 59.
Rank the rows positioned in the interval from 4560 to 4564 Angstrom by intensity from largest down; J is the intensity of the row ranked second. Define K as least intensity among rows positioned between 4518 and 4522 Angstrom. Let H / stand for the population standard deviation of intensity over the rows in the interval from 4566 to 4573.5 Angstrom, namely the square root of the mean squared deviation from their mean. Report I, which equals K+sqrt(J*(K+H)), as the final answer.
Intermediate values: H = 0.10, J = 5.453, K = 5.147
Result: 10.5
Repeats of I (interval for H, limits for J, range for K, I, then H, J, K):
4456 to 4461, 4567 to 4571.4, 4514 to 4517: 11.0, 0.00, 5.559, 5.459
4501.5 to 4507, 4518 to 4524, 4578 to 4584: 10.7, 0.12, 5.26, 5.313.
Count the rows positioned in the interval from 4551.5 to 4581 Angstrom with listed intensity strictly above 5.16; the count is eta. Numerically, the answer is 22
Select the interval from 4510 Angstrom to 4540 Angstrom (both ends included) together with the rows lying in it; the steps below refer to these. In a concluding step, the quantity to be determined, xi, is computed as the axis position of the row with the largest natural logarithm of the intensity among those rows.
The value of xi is 4511.31 Angstrom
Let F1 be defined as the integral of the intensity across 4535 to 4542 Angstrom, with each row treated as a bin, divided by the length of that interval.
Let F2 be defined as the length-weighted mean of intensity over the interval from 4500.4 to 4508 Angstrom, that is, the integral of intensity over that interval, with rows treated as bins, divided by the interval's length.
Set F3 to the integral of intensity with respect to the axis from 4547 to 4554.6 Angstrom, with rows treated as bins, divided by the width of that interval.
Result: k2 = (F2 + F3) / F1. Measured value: 1.93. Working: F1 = 5.3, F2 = 5.39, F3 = 4.86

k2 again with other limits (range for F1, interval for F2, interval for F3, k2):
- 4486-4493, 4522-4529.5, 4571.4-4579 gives 2.10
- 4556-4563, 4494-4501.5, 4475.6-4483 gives 2.00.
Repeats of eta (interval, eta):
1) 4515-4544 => 27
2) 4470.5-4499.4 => 19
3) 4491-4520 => 25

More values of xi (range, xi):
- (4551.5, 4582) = 4567.75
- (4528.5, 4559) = 4535.26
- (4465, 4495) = 4476.13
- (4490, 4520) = 4511.31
